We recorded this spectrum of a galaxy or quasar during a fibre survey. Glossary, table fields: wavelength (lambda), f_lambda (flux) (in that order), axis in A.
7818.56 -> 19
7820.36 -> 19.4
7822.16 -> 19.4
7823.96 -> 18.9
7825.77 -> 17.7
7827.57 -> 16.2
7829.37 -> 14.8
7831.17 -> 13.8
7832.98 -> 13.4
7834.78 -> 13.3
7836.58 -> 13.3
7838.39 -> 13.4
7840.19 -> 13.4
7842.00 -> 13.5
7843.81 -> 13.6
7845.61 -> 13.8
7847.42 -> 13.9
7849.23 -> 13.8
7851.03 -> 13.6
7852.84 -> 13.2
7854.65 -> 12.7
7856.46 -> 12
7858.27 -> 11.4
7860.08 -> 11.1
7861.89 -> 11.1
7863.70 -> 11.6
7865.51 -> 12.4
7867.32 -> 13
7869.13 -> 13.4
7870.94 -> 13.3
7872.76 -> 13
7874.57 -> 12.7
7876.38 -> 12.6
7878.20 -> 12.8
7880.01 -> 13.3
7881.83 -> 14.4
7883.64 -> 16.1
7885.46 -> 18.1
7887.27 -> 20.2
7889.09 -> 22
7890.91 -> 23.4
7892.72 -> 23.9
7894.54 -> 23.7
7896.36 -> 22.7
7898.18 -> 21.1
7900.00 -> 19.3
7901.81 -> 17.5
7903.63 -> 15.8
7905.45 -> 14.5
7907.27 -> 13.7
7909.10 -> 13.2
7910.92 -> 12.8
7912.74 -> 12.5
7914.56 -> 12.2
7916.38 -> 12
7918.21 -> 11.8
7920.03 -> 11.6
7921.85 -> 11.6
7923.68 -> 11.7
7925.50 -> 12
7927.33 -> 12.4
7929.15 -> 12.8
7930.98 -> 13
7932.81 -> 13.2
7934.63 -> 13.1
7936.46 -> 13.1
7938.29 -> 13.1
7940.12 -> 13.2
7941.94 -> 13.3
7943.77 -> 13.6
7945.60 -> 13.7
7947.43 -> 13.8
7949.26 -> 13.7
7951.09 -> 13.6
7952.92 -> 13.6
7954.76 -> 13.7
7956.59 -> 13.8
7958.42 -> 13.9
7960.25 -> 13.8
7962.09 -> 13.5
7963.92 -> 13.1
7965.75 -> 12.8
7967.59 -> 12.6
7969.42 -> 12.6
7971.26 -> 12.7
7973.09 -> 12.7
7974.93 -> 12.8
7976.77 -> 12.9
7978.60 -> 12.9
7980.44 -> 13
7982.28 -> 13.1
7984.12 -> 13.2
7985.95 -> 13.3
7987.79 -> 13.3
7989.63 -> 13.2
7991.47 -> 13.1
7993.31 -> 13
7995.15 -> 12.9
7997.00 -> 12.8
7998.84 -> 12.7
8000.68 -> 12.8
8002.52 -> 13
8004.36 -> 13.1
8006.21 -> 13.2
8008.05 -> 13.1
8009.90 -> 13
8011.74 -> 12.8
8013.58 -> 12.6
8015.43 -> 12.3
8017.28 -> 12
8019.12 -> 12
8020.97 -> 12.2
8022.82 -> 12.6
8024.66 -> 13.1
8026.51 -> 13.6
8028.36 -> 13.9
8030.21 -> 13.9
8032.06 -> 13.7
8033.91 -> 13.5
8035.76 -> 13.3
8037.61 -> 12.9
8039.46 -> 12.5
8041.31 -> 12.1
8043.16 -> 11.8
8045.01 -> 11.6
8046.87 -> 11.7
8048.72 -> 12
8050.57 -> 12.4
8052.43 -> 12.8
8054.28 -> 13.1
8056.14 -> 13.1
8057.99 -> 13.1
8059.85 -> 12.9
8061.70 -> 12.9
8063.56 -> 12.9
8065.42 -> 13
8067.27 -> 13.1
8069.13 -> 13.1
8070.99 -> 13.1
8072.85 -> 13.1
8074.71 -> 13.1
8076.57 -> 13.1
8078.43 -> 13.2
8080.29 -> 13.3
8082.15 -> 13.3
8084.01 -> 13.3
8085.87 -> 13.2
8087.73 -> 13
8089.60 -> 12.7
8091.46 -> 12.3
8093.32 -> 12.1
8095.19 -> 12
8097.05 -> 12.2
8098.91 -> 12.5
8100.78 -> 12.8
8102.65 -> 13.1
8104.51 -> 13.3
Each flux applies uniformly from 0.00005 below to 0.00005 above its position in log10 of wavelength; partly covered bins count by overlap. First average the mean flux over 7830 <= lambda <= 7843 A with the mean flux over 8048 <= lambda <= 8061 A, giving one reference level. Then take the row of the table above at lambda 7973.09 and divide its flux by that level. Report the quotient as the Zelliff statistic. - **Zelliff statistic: 0.97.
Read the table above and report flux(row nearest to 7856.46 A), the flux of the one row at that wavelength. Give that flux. 12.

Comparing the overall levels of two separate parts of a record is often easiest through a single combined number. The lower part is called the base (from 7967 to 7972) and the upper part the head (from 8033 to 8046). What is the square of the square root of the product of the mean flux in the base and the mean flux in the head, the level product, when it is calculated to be 158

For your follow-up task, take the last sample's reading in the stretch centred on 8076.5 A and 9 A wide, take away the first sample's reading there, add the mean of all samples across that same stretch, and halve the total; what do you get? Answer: 6.68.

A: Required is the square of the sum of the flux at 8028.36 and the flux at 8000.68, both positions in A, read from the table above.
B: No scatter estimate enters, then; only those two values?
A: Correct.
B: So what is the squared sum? 713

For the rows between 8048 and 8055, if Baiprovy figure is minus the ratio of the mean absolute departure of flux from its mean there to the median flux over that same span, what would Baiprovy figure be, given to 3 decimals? -0.030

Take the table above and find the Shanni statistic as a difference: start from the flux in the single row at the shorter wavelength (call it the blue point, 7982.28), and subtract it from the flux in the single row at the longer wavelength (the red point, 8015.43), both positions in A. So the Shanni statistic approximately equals -0.8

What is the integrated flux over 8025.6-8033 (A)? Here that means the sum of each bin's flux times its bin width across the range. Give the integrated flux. 102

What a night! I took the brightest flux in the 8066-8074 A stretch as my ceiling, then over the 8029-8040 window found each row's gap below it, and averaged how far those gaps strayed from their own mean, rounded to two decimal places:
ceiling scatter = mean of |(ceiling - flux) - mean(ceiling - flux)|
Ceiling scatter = 0.40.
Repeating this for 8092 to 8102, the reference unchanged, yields 0.26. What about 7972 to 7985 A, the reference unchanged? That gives 0.13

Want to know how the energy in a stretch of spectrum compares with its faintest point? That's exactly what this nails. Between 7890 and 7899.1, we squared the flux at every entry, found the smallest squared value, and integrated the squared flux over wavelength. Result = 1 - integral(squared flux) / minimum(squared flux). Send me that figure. -9.8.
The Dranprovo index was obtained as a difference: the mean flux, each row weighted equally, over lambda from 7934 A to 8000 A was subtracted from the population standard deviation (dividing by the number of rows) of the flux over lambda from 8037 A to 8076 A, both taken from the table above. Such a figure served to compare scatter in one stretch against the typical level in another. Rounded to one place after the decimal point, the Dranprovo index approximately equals -12.7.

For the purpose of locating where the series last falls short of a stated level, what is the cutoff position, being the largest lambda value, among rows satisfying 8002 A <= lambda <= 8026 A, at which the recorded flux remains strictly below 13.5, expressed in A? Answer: 8024.66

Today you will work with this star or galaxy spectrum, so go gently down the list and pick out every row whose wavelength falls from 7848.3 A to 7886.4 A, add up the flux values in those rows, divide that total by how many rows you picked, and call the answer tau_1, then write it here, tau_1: 13.1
